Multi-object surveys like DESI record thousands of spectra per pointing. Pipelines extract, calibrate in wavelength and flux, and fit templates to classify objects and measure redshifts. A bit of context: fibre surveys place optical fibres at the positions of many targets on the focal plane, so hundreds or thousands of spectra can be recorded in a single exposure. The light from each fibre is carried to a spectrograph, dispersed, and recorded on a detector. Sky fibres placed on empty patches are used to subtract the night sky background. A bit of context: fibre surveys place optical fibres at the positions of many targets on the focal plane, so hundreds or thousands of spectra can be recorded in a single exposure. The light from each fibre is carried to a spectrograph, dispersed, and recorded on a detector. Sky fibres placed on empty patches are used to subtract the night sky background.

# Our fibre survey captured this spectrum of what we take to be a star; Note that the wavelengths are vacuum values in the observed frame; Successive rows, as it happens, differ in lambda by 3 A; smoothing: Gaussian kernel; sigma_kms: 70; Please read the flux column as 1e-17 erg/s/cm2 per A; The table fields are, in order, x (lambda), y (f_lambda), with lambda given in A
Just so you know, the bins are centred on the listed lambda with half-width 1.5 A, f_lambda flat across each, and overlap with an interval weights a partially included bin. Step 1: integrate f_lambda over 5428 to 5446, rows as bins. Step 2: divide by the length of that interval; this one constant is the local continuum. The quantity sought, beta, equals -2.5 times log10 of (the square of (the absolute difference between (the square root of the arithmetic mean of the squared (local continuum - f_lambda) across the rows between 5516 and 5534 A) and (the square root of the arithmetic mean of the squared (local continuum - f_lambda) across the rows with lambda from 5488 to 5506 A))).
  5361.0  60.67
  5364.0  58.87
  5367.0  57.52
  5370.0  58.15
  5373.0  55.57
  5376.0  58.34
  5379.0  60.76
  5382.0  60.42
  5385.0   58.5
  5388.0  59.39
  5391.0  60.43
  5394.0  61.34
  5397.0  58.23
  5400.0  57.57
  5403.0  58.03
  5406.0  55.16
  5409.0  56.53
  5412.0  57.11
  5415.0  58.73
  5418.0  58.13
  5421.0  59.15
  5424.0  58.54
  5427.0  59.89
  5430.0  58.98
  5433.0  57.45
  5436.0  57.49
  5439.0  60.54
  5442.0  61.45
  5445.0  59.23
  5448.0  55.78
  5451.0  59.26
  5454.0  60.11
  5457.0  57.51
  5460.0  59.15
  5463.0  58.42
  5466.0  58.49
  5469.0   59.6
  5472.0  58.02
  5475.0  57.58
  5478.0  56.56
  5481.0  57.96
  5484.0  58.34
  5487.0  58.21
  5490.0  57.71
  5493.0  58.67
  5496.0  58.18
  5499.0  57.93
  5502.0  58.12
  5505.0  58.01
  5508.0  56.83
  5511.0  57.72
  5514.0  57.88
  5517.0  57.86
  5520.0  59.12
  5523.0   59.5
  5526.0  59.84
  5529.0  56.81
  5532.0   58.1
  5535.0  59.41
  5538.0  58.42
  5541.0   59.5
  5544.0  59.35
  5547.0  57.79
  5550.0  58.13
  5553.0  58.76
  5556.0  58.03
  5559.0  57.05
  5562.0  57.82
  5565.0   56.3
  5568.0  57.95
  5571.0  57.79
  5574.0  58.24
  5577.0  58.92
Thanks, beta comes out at 5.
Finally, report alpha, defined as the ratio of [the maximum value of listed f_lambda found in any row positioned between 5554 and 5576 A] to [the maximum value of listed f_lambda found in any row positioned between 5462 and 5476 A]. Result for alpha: 0.98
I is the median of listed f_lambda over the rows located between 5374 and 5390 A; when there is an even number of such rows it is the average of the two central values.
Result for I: 59.4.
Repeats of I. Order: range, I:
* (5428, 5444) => 59.0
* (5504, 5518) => 57.9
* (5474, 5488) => 58.0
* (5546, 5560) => 58.0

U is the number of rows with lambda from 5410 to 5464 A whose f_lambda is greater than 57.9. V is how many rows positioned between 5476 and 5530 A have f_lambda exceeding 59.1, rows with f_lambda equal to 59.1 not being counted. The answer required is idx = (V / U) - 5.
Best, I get -4.8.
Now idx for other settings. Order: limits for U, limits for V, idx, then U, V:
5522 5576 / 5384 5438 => -4.6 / 12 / 5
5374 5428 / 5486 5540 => -4.7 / 14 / 4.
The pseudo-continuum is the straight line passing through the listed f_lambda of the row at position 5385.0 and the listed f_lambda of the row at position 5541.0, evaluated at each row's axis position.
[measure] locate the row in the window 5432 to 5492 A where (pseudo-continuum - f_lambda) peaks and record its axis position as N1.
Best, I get 5448.0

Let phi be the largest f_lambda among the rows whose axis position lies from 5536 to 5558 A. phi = 59.5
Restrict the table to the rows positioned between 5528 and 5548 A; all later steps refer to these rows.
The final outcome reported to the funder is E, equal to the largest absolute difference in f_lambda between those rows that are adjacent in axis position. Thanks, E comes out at 1.6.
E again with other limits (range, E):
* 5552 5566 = 1.5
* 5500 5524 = 1.3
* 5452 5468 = 2.6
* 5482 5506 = 1.0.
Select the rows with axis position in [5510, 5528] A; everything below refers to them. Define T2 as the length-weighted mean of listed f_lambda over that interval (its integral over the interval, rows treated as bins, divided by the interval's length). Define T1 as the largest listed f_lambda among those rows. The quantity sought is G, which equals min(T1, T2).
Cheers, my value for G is 58.6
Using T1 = 59.84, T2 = 58.6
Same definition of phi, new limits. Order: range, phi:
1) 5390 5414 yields 61.34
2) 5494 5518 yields 58.18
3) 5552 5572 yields 58.76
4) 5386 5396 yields 61.34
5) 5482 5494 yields 58.67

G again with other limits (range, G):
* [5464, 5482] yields 58.0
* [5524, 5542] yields 58.7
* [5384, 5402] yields 59.2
